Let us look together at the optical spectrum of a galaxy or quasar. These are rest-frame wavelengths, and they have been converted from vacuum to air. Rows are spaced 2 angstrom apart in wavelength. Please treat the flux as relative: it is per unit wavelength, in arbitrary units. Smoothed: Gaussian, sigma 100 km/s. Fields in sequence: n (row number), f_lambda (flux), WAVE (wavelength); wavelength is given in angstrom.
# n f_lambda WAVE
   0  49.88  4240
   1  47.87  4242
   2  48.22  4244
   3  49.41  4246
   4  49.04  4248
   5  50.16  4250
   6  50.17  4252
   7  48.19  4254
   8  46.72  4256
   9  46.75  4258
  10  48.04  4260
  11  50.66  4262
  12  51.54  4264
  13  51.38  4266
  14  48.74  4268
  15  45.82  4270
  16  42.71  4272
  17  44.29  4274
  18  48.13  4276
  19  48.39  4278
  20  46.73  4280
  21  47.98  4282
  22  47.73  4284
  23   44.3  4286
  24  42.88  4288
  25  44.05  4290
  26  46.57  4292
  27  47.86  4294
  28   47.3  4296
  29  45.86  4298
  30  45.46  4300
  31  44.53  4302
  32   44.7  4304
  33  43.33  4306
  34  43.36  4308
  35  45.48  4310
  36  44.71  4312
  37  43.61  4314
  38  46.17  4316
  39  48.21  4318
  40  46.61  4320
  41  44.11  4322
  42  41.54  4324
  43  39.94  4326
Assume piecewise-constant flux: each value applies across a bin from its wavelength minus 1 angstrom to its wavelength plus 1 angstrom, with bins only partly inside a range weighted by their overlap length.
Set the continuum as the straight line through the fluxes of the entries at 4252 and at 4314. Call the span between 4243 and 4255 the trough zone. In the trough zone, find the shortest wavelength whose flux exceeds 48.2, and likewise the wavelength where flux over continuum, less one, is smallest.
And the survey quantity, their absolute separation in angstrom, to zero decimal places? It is 0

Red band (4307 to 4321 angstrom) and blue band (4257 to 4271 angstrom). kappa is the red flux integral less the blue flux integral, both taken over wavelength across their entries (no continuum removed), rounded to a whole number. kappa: -50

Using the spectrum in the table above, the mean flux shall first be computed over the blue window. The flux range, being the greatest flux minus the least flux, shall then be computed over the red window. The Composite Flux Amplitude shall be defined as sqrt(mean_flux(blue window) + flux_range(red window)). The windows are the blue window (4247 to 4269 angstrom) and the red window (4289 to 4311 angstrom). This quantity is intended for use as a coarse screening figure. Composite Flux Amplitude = 7.33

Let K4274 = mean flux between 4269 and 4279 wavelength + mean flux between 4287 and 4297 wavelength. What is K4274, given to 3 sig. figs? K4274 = 91.6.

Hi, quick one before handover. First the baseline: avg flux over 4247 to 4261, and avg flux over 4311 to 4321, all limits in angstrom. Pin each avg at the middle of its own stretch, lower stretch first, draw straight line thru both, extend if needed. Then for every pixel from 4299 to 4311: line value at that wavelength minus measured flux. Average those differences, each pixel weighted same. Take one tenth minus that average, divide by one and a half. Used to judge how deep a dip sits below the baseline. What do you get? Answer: -1.2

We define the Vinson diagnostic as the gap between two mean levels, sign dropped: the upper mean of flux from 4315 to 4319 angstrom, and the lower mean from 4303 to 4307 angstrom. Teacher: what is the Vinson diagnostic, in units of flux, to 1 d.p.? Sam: 3.2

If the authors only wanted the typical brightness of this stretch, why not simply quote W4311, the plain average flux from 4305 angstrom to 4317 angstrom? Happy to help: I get 44.4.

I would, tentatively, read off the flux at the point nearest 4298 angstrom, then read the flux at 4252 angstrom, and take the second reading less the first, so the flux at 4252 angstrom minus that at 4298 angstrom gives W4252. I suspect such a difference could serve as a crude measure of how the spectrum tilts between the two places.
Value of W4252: 4.3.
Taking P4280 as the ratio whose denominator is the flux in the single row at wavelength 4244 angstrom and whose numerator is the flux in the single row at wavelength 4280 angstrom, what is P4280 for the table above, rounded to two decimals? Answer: 0.97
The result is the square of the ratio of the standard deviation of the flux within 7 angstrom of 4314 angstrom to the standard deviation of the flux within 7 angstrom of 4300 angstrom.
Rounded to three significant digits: 1.17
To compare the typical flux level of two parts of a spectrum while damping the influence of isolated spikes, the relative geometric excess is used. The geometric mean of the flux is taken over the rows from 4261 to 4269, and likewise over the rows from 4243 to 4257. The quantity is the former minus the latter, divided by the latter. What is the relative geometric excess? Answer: 0.036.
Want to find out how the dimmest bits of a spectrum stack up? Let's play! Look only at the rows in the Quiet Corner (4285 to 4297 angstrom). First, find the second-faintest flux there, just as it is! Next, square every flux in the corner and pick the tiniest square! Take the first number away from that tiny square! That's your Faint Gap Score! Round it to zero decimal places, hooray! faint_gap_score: 1795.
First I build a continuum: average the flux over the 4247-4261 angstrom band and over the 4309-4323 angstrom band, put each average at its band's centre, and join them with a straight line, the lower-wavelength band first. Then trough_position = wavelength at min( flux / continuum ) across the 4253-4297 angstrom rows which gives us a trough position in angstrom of 4272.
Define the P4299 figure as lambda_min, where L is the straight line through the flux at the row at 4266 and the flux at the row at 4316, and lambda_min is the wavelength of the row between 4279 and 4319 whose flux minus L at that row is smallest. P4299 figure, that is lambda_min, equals 4288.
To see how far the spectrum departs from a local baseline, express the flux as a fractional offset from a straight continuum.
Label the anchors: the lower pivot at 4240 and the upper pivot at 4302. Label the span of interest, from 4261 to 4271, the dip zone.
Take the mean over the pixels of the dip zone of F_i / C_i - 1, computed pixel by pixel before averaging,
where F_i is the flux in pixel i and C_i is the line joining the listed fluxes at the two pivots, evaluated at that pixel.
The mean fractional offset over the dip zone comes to 0.04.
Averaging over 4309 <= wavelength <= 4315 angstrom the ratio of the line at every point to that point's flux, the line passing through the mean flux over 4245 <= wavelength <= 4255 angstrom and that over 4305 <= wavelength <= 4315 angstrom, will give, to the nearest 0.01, 0.99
